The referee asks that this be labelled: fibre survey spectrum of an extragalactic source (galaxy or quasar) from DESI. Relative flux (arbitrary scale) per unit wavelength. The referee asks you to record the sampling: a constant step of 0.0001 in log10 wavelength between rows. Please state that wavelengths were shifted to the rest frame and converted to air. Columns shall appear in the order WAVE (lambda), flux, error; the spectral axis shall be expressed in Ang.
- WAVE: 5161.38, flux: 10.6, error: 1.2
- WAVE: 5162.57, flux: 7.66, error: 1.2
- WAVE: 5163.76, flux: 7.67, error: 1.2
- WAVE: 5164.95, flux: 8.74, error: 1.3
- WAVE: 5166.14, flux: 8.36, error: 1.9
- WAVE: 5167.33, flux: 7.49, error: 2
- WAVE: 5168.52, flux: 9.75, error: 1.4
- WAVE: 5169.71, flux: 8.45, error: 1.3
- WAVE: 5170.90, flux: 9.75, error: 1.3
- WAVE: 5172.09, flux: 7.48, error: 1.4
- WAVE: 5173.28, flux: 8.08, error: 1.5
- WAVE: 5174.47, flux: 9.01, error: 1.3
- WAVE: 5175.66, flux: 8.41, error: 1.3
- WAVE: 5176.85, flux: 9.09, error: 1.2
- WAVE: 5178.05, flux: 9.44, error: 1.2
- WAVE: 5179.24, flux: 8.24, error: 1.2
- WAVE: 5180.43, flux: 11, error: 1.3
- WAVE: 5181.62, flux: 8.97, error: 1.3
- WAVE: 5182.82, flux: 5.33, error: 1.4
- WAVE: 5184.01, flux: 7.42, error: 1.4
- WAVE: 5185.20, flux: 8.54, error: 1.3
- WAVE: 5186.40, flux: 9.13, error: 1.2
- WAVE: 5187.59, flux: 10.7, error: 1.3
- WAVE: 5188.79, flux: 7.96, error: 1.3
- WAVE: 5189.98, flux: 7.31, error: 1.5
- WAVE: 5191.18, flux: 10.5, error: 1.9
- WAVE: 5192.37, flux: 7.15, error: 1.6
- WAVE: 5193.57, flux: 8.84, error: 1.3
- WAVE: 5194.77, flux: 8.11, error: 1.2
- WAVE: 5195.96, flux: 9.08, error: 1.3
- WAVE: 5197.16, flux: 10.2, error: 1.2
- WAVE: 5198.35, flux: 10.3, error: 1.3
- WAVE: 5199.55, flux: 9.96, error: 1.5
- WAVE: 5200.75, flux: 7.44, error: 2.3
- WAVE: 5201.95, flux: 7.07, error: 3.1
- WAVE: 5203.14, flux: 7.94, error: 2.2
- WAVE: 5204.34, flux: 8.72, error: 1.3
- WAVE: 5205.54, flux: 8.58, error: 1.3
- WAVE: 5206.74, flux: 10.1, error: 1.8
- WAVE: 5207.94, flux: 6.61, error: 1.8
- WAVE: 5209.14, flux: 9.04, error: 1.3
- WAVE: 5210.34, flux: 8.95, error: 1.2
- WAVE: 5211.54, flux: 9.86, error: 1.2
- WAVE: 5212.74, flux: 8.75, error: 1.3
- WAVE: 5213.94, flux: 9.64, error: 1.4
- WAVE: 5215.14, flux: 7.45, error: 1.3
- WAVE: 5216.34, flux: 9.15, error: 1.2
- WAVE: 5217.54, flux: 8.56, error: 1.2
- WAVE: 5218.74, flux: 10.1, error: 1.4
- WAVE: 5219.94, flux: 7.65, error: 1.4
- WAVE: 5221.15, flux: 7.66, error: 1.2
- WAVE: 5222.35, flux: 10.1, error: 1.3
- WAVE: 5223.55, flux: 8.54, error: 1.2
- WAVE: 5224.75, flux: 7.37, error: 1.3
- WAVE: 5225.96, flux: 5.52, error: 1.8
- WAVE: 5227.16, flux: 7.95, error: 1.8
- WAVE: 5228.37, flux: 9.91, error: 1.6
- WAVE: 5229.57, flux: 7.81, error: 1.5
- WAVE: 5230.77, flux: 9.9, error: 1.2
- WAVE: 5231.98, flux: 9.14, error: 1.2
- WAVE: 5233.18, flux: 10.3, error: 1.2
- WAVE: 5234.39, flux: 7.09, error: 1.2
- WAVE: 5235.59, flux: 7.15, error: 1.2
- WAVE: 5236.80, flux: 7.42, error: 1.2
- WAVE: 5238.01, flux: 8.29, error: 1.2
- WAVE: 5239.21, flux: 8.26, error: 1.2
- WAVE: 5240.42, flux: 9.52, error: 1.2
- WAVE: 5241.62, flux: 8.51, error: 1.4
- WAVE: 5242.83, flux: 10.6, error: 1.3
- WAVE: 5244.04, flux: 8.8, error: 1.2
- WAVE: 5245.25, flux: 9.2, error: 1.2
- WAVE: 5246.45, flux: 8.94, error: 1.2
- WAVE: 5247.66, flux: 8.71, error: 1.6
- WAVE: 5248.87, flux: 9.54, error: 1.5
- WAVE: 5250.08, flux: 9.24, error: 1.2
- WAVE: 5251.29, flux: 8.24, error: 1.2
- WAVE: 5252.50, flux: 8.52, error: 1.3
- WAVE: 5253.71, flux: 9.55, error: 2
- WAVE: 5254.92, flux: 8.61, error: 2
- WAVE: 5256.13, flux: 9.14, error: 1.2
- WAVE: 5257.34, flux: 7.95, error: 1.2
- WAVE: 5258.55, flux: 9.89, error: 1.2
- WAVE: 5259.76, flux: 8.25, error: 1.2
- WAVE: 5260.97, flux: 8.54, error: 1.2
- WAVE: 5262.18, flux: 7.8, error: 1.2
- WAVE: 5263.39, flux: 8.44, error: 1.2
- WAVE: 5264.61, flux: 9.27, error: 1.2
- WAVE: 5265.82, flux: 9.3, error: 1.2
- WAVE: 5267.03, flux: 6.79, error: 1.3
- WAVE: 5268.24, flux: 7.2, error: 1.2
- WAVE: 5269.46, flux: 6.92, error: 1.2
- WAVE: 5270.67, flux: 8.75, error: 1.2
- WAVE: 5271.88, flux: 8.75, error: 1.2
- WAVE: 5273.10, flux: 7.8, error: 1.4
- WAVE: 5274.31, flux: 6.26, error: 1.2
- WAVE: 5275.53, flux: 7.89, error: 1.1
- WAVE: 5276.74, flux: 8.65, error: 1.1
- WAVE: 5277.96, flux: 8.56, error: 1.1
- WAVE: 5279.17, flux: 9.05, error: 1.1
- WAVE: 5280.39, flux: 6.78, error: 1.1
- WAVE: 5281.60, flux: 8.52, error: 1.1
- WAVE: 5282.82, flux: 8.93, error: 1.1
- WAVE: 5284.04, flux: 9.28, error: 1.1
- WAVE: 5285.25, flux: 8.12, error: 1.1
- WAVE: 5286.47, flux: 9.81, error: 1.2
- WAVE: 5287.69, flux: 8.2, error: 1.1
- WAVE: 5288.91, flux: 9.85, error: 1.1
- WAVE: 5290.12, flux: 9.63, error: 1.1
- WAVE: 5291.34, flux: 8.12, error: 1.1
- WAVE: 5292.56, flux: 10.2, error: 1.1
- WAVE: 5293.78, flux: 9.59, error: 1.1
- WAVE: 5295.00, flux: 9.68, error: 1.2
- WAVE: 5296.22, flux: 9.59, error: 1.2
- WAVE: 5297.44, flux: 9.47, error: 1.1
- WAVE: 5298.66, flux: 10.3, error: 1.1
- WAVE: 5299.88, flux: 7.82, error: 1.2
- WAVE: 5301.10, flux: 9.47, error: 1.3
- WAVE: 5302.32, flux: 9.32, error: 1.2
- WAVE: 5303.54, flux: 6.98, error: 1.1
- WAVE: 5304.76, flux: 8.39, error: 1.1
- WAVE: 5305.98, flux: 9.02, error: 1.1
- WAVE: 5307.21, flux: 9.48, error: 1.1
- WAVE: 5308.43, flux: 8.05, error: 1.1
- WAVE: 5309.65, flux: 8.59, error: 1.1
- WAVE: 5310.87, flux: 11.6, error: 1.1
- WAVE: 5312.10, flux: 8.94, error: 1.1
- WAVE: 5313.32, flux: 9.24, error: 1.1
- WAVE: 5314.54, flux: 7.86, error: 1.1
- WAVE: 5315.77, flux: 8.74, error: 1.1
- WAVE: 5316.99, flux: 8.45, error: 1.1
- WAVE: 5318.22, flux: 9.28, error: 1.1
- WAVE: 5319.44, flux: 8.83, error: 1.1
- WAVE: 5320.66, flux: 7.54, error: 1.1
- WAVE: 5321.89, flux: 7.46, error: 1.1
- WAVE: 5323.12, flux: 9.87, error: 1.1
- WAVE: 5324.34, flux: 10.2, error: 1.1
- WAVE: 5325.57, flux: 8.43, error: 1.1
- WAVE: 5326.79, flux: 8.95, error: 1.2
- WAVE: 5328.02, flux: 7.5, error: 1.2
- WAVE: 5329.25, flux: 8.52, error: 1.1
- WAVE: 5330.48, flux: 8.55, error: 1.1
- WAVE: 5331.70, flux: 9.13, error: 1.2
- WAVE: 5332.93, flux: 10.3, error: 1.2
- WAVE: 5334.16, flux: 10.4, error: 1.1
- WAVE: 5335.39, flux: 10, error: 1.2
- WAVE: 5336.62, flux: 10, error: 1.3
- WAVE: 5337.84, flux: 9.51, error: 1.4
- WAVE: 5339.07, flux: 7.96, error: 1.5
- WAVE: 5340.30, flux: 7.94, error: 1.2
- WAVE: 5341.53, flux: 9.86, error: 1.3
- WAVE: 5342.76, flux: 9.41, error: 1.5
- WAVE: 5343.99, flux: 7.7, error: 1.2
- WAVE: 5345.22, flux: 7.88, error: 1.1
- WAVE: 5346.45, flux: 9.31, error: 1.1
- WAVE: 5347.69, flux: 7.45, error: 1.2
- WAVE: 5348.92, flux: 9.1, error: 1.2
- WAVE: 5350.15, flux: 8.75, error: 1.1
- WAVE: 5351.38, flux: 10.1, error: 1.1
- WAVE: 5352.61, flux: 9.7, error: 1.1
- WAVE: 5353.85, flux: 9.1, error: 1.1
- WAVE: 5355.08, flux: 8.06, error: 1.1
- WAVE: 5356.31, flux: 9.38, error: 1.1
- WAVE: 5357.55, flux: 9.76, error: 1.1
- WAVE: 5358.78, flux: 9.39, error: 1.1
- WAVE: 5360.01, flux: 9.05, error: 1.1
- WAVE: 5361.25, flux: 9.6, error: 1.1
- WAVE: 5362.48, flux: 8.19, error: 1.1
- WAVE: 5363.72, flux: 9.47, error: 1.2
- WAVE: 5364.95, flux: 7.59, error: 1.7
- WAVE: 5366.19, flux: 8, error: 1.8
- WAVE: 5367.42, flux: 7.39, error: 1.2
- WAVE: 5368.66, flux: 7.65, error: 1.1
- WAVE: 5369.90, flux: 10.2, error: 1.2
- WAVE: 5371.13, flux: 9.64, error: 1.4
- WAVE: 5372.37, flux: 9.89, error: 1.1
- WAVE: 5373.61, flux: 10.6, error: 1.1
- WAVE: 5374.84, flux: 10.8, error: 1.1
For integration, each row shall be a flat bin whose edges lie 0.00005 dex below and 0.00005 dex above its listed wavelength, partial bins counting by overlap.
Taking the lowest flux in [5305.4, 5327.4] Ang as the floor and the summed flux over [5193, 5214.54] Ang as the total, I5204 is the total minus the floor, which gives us 152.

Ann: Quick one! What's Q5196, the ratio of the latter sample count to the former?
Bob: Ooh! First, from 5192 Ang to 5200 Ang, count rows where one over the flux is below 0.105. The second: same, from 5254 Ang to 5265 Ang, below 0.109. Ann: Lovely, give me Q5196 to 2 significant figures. 0.67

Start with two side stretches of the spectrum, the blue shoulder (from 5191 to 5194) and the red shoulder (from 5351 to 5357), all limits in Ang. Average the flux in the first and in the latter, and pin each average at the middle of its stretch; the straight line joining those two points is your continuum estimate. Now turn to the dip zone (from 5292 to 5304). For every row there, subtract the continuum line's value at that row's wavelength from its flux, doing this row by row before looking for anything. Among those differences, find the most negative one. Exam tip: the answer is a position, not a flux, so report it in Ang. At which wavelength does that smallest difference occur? 5303.54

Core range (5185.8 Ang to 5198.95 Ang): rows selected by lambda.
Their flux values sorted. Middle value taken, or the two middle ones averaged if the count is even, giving 9.1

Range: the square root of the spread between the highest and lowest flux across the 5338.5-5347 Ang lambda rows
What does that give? 1.47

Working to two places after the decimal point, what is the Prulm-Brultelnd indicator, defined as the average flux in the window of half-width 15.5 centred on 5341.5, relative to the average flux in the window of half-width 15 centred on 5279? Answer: 1.06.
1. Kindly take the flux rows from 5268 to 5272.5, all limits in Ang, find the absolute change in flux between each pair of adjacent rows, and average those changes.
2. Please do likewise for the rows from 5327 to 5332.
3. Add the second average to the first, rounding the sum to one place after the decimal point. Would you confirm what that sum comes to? 1.2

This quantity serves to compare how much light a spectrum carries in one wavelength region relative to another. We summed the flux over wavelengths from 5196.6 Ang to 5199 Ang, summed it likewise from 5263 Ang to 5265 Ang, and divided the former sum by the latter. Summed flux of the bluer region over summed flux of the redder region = 1.16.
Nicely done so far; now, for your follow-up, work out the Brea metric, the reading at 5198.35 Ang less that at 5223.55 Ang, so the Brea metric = 1.8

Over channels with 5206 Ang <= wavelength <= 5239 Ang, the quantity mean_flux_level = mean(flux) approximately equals 8.52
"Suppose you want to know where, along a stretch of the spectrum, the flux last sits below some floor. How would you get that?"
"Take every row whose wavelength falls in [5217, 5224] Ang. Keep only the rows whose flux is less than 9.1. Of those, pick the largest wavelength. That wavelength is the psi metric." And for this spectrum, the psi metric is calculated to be 5223.55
